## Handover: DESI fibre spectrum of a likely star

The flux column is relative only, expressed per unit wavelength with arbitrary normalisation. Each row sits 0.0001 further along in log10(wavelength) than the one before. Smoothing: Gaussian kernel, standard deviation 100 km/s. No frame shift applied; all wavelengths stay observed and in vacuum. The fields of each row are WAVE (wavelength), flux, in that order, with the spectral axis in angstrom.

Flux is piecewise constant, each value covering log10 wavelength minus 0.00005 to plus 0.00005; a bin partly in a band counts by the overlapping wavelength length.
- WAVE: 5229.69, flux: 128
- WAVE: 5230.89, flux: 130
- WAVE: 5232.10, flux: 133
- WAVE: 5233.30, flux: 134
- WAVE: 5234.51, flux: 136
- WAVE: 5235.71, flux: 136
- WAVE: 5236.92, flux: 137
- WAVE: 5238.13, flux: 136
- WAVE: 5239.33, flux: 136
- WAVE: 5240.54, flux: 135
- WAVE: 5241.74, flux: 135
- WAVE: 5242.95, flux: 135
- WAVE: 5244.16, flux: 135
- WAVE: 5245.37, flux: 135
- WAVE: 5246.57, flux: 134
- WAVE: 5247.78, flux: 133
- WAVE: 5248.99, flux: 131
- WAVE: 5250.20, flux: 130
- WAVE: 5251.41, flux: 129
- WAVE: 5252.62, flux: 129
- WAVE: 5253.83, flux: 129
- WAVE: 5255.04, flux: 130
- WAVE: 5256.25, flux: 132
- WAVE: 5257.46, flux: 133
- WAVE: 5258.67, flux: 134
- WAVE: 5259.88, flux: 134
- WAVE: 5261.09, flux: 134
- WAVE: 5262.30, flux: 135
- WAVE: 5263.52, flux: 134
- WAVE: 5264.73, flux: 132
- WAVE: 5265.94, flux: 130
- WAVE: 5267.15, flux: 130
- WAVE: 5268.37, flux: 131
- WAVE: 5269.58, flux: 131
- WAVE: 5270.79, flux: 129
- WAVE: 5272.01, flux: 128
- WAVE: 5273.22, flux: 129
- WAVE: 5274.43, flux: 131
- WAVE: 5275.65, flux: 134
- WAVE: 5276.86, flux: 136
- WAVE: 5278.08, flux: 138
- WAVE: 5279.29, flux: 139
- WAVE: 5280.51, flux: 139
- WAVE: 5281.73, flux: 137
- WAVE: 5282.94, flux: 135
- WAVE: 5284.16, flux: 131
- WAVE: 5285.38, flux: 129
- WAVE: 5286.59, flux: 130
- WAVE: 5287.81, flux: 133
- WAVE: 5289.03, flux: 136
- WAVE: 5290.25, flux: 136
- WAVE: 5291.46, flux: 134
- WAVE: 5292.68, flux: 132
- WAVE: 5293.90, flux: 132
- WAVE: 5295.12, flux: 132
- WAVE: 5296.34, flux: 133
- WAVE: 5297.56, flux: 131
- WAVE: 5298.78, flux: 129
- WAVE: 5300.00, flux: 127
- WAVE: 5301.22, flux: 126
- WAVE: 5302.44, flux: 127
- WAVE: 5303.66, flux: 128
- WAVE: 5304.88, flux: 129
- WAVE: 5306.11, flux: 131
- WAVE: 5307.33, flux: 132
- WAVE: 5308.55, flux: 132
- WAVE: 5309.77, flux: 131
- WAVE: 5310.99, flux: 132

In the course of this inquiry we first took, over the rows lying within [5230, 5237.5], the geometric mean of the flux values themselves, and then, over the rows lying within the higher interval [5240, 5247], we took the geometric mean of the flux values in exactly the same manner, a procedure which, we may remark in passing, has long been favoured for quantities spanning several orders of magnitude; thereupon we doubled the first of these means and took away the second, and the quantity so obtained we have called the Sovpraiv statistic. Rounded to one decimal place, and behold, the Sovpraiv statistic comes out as 133.8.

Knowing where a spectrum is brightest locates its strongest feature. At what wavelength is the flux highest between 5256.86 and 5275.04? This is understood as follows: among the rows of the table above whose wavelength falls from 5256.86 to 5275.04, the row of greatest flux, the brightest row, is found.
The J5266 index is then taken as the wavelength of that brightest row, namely 5262.30 angstrom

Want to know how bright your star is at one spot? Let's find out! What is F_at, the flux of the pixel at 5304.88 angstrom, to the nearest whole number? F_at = 129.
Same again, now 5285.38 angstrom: 129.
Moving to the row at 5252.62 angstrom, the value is 129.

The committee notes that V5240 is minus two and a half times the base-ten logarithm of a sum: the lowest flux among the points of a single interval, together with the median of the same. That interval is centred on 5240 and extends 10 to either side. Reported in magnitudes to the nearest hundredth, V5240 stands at -6.06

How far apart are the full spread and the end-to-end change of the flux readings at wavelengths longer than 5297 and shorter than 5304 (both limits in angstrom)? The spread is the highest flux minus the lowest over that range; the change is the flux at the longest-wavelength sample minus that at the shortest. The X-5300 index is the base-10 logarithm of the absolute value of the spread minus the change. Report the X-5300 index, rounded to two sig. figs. 0.90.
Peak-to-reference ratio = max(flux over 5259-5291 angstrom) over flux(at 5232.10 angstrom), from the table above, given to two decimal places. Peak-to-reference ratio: 1.05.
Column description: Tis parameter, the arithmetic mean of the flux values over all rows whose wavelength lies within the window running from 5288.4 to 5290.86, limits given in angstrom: 136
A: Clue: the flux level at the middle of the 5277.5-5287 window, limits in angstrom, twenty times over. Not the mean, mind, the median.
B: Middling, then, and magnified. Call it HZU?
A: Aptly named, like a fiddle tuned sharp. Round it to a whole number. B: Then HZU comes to 2720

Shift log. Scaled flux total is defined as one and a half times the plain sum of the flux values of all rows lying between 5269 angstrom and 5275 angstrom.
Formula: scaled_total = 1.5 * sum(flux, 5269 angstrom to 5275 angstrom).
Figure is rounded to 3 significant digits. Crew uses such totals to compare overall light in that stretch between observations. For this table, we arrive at 972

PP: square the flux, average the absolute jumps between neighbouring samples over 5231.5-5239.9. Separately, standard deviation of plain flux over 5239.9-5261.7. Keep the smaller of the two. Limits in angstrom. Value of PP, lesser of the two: 2.3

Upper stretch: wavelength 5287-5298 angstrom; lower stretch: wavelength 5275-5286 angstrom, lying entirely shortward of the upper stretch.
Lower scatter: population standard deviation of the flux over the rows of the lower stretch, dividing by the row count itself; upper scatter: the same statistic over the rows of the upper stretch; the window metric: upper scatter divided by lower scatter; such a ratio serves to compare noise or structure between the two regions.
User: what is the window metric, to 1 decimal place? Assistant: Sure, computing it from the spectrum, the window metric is 0.5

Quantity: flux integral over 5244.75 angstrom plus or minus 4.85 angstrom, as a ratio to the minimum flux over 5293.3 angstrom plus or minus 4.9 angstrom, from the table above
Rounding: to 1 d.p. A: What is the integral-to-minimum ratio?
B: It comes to 9.9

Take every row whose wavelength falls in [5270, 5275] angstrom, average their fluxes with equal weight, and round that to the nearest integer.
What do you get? 129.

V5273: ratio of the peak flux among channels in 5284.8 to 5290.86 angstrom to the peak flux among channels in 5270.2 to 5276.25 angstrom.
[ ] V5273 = 1.015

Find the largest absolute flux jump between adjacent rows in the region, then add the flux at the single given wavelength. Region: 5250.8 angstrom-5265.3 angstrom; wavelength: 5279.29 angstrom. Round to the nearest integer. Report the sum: 141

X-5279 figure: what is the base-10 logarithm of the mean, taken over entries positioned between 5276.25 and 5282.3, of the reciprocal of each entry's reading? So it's -2.14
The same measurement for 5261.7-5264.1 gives -2.13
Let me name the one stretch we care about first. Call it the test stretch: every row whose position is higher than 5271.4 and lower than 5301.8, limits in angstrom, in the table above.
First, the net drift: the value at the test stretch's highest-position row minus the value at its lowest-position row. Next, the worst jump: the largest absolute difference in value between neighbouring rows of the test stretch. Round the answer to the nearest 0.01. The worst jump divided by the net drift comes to -2.00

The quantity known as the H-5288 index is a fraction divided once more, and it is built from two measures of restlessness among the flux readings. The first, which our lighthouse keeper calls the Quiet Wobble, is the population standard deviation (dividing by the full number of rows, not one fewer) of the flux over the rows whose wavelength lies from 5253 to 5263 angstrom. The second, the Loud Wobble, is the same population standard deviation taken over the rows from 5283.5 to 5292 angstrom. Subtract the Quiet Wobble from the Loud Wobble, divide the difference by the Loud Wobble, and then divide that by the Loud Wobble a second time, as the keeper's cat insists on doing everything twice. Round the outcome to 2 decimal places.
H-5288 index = 0.09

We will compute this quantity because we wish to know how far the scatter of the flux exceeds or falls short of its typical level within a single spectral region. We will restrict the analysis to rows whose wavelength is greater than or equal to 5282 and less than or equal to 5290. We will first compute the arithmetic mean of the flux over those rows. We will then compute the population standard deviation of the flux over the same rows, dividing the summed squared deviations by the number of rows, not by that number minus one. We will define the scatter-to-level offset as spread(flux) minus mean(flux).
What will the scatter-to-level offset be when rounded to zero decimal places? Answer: -130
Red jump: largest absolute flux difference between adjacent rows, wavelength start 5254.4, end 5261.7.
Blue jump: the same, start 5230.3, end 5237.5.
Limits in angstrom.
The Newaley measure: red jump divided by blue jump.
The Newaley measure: 0.67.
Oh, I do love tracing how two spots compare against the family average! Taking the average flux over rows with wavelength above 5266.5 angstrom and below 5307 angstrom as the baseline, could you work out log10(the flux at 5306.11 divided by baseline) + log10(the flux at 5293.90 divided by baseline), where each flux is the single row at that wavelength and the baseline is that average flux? -0.003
